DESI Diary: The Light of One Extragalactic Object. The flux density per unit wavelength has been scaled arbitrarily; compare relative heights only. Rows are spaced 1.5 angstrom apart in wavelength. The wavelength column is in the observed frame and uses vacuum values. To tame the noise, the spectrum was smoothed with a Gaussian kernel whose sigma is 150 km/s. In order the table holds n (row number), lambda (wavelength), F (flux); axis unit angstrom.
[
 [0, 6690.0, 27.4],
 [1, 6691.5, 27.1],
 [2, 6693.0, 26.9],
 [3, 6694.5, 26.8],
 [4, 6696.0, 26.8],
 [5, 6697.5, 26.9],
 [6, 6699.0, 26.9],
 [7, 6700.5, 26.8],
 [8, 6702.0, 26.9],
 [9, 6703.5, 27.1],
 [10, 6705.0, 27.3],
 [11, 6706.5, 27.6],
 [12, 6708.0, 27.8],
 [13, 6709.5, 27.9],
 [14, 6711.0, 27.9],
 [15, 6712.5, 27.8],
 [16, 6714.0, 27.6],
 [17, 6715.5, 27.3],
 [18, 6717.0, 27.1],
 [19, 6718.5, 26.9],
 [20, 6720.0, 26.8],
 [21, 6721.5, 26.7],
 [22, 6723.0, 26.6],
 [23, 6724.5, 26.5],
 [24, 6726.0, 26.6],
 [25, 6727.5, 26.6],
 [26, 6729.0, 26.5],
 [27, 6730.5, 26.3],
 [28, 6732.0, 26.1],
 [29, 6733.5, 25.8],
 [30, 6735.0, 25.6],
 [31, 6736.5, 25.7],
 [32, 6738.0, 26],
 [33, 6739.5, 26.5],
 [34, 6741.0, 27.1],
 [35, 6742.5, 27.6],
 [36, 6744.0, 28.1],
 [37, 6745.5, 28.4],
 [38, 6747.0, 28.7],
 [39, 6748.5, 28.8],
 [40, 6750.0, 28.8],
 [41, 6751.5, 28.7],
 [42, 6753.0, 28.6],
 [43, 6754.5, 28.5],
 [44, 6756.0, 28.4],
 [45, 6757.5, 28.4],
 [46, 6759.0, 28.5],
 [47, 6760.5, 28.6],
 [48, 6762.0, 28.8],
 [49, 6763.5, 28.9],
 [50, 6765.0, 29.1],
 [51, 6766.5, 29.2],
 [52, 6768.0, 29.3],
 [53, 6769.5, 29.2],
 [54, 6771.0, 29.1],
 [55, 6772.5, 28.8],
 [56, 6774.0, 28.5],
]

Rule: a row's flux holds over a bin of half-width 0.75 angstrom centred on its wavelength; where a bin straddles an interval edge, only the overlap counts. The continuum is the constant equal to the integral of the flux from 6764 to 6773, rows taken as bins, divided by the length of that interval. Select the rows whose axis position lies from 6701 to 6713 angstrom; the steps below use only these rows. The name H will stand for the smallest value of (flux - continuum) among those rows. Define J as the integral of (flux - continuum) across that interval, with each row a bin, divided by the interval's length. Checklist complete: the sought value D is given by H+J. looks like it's -4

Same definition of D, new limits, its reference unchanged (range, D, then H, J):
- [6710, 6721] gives -4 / -2.3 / -1.8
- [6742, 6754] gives -2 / -1.5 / -0.6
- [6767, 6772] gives 0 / 0.0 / 0.1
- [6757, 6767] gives -1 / -0.7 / -0.3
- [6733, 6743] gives -6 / -3.5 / -2.8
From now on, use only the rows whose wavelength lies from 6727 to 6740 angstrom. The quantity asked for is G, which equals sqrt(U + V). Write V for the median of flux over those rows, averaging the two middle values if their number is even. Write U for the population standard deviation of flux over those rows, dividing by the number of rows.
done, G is 5.14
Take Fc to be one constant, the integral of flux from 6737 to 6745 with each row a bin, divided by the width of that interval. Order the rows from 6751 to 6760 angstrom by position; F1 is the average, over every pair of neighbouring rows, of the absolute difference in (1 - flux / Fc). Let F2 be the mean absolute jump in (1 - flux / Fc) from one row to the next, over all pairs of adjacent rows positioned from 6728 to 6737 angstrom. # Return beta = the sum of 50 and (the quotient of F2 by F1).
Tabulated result 52.5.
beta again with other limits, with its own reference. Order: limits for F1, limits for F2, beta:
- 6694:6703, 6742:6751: 54.0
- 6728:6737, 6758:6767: 50.7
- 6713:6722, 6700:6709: 51.1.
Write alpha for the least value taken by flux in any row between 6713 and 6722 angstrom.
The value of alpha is 26.7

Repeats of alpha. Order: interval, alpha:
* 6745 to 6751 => 28.4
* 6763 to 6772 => 28.9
